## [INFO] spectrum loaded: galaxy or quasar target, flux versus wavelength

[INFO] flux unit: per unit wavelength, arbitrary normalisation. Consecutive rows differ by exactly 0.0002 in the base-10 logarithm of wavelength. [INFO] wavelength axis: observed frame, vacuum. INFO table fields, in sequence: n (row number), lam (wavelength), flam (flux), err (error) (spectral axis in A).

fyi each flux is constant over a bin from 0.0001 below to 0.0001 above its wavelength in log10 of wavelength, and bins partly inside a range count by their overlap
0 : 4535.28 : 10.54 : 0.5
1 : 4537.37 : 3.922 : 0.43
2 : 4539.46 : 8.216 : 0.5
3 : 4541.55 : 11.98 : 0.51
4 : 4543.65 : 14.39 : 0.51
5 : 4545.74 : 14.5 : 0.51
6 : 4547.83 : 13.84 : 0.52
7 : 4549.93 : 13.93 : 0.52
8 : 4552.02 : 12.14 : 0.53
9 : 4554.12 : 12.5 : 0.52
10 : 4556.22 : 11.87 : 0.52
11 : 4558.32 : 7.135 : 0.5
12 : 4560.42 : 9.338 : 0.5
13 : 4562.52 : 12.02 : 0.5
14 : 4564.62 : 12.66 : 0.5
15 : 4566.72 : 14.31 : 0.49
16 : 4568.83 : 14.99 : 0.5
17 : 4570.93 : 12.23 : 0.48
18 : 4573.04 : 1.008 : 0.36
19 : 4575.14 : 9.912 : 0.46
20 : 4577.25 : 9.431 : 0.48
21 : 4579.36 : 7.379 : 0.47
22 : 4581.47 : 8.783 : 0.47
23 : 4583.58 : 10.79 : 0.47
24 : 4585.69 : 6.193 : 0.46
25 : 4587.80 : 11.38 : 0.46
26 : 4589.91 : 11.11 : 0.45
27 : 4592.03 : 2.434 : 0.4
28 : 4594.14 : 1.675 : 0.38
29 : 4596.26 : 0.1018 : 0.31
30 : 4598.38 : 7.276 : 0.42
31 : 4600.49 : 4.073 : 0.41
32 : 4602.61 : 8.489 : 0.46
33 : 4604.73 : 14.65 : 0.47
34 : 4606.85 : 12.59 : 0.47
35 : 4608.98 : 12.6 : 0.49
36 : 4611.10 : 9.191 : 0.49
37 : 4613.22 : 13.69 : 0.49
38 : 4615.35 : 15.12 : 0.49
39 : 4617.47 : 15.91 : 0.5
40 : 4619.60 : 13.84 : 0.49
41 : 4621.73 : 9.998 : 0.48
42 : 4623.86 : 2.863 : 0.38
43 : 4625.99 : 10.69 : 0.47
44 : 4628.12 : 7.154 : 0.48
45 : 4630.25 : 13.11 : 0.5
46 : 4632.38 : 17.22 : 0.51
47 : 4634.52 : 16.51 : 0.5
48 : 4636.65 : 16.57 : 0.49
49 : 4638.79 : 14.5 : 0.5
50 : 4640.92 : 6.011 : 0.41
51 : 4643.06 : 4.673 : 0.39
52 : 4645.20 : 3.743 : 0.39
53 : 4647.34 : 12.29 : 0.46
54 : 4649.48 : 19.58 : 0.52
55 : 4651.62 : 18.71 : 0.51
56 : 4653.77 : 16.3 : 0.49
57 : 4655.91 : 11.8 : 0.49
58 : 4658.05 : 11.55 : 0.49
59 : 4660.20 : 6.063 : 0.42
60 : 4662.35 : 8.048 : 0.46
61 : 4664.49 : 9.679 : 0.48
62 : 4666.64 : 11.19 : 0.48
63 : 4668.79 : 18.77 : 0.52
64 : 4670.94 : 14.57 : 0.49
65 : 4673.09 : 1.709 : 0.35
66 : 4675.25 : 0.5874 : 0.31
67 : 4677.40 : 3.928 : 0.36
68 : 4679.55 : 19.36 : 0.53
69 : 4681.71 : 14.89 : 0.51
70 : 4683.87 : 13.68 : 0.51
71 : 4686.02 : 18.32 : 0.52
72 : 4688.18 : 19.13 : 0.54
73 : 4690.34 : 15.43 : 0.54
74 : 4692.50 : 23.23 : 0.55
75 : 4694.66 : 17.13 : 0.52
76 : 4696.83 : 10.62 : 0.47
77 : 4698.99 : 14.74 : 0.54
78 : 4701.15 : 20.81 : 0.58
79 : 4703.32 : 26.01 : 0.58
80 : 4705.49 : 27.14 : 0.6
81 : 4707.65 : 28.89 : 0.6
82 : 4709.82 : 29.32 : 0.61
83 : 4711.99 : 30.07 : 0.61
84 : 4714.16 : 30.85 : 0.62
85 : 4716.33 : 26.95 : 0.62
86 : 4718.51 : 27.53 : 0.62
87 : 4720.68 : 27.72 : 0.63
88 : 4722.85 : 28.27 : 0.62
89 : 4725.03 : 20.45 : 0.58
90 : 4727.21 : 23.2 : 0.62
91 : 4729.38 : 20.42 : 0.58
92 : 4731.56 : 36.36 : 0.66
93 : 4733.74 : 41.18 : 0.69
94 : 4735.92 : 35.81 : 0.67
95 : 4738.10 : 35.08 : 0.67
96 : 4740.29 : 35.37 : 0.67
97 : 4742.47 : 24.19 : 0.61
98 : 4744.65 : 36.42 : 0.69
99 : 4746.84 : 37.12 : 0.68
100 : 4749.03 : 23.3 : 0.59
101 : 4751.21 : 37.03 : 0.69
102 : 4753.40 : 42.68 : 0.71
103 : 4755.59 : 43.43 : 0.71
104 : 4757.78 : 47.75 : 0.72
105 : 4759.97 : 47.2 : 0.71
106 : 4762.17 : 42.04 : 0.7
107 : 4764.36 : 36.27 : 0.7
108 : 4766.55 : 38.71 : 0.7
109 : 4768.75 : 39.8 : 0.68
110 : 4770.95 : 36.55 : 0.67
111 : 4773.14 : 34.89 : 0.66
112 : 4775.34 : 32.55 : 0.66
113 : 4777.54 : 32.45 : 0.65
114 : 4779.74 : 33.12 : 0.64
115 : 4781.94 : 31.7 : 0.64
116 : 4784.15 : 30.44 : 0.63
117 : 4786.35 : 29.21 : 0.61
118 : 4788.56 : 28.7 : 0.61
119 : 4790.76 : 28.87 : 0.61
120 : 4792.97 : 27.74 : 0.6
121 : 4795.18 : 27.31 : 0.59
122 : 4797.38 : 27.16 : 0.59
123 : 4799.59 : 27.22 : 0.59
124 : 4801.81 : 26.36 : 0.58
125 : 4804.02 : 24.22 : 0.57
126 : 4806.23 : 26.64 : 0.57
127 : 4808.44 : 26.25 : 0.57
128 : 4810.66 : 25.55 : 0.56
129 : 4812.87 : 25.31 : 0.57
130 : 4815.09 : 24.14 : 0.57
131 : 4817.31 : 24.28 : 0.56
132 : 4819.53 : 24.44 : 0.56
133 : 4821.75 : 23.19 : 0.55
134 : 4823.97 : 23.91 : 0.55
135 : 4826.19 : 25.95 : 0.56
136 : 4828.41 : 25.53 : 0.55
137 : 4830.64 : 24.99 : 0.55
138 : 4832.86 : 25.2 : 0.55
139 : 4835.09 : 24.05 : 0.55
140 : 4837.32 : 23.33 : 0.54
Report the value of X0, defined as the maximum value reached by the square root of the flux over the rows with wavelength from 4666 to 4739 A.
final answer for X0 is 6.4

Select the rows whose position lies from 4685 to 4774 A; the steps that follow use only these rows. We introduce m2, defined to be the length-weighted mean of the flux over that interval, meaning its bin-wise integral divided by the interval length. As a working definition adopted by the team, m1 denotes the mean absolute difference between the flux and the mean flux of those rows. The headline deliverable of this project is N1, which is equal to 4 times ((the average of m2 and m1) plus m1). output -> 108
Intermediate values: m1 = 8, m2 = 30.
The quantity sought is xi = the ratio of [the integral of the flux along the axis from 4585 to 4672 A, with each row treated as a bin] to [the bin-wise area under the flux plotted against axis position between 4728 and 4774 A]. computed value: 0.6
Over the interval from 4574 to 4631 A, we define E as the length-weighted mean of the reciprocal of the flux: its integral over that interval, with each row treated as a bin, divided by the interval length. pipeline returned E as 0.506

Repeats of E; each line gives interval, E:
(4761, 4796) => 0.031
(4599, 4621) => 0.098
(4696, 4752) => 0.039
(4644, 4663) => 0.109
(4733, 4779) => 0.028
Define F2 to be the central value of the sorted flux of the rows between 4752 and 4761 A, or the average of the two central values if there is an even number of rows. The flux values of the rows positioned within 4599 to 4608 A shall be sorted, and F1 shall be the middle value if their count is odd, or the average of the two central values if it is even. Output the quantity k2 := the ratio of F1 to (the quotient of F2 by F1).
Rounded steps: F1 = 11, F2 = 45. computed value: 2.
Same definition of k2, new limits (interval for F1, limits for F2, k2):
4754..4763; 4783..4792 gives 71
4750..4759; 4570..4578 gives 192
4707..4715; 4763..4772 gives 23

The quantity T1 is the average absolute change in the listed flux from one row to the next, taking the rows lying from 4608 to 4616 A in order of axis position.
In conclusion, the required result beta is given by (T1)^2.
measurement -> 9.7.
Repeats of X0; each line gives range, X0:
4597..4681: 4.4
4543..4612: 3.9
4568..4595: 3.9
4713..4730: 5.6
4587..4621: 4.0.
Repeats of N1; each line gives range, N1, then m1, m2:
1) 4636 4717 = 71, 7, 16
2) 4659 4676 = 46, 5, 9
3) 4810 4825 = 52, 1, 24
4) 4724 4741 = 105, 7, 31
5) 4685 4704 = 57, 3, 18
